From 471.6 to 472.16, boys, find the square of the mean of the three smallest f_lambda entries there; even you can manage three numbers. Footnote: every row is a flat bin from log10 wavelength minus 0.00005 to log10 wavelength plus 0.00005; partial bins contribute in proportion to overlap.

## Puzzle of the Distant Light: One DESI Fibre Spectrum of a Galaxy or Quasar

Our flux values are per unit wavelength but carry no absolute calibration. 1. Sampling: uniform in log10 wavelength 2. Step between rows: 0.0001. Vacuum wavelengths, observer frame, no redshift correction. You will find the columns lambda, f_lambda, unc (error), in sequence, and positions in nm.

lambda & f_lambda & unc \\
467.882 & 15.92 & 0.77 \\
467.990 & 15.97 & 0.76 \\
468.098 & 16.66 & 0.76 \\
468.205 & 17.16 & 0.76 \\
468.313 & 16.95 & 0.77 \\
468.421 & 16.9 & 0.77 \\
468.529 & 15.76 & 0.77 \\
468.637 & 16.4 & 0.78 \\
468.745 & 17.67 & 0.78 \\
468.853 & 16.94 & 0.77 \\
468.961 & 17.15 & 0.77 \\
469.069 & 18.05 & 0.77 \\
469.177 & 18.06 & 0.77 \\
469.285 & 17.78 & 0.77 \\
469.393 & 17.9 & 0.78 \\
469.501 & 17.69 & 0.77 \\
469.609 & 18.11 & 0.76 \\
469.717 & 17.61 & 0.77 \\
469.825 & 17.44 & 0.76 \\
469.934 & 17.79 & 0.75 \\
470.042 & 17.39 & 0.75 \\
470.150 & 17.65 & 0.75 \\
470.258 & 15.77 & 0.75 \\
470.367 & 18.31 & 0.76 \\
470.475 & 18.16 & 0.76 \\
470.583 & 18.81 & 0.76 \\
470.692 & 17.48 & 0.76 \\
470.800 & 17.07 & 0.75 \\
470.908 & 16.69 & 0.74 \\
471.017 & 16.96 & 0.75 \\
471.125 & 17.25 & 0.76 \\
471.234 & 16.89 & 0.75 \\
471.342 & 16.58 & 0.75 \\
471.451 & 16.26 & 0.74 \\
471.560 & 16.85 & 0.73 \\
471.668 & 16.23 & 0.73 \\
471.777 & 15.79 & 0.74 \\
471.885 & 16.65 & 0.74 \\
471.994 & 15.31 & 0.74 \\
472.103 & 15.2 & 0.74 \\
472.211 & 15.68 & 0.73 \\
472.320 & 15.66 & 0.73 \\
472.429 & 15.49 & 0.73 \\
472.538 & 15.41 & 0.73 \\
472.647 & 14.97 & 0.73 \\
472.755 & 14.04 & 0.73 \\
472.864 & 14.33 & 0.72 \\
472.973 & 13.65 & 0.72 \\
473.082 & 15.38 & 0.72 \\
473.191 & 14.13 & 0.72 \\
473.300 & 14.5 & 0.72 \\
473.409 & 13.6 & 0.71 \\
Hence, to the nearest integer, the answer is 238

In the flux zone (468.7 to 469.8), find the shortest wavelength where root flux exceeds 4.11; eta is 468.745 nm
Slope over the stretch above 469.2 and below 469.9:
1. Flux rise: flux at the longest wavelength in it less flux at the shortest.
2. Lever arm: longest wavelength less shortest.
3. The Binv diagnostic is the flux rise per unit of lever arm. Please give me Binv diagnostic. -0.63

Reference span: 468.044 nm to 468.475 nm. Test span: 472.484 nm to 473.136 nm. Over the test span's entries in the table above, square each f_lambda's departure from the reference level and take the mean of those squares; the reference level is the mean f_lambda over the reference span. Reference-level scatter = 5.7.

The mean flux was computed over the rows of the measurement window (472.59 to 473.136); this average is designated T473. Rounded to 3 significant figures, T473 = 14.5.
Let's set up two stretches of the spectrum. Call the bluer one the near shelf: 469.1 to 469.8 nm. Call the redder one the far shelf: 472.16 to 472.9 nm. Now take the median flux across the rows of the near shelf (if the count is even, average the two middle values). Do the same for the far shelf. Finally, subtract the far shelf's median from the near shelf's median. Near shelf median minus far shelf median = 2.4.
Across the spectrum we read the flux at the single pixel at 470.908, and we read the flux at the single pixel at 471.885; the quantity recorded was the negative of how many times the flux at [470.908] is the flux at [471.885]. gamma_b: -1.00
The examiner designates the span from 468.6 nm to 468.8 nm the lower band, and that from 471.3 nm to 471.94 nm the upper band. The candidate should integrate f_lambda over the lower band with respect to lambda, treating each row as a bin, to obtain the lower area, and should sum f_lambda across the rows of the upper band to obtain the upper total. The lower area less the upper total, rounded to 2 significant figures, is -95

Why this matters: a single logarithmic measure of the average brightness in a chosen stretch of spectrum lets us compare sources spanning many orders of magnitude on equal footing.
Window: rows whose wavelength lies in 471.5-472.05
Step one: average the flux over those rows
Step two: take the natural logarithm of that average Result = 2.78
